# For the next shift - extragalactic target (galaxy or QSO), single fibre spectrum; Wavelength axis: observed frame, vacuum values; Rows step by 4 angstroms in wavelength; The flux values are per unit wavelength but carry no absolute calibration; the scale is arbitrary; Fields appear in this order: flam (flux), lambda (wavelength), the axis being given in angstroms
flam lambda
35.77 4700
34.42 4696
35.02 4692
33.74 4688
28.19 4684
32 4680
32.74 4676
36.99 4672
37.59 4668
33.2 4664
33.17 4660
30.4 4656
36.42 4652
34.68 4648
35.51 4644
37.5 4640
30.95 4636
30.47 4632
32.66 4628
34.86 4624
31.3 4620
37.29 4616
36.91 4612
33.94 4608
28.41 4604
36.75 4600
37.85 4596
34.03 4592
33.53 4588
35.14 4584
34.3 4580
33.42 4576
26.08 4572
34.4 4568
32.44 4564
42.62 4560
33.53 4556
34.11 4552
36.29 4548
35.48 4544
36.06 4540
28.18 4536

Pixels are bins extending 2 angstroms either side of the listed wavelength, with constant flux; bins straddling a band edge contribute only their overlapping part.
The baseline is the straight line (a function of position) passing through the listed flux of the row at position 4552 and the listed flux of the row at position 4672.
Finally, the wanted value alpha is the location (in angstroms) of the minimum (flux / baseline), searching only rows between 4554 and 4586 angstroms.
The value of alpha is 4572 angstroms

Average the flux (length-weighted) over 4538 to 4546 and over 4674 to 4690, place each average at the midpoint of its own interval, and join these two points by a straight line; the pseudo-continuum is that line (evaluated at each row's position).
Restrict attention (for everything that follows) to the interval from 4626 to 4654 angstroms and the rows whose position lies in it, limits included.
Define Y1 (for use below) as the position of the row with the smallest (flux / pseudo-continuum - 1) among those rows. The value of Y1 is 4632 angstroms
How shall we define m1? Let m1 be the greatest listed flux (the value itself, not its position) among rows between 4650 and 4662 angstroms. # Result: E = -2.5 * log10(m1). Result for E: -3.90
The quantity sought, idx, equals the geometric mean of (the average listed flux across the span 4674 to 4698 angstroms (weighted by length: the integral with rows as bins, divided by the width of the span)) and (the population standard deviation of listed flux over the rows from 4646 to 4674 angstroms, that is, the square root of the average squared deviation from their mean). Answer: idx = 8.8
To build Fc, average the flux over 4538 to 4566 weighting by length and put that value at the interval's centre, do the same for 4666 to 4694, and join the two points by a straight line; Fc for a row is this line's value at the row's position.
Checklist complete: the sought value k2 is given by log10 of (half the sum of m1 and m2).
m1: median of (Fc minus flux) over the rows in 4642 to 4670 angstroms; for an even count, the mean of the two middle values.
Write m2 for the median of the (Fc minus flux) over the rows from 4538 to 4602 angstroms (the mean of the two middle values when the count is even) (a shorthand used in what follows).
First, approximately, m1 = -0.4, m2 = 1.08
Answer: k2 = -0.48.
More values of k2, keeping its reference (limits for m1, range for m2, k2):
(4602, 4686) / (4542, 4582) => 0.06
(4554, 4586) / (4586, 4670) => 0.07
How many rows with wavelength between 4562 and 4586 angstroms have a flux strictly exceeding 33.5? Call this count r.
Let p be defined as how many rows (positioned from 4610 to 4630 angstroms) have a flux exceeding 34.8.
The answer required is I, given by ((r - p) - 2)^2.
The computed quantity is 4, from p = 3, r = 3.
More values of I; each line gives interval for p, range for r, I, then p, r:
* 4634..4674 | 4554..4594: 0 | 5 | 7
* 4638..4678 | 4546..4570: 4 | 5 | 5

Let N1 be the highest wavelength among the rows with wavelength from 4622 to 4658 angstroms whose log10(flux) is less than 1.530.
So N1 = 4656 angstroms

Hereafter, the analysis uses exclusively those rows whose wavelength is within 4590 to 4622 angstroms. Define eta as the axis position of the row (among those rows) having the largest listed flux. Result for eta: 4596 angstroms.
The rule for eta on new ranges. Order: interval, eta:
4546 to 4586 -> 4560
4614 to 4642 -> 4640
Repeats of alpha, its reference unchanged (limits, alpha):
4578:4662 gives 4604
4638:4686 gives 4684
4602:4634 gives 4604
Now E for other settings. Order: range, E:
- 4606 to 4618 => -3.93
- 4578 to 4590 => -3.86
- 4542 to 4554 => -3.90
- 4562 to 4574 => -3.84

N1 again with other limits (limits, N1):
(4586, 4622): 4620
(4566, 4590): 4588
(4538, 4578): 4576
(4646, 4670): 4664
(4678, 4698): 4688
